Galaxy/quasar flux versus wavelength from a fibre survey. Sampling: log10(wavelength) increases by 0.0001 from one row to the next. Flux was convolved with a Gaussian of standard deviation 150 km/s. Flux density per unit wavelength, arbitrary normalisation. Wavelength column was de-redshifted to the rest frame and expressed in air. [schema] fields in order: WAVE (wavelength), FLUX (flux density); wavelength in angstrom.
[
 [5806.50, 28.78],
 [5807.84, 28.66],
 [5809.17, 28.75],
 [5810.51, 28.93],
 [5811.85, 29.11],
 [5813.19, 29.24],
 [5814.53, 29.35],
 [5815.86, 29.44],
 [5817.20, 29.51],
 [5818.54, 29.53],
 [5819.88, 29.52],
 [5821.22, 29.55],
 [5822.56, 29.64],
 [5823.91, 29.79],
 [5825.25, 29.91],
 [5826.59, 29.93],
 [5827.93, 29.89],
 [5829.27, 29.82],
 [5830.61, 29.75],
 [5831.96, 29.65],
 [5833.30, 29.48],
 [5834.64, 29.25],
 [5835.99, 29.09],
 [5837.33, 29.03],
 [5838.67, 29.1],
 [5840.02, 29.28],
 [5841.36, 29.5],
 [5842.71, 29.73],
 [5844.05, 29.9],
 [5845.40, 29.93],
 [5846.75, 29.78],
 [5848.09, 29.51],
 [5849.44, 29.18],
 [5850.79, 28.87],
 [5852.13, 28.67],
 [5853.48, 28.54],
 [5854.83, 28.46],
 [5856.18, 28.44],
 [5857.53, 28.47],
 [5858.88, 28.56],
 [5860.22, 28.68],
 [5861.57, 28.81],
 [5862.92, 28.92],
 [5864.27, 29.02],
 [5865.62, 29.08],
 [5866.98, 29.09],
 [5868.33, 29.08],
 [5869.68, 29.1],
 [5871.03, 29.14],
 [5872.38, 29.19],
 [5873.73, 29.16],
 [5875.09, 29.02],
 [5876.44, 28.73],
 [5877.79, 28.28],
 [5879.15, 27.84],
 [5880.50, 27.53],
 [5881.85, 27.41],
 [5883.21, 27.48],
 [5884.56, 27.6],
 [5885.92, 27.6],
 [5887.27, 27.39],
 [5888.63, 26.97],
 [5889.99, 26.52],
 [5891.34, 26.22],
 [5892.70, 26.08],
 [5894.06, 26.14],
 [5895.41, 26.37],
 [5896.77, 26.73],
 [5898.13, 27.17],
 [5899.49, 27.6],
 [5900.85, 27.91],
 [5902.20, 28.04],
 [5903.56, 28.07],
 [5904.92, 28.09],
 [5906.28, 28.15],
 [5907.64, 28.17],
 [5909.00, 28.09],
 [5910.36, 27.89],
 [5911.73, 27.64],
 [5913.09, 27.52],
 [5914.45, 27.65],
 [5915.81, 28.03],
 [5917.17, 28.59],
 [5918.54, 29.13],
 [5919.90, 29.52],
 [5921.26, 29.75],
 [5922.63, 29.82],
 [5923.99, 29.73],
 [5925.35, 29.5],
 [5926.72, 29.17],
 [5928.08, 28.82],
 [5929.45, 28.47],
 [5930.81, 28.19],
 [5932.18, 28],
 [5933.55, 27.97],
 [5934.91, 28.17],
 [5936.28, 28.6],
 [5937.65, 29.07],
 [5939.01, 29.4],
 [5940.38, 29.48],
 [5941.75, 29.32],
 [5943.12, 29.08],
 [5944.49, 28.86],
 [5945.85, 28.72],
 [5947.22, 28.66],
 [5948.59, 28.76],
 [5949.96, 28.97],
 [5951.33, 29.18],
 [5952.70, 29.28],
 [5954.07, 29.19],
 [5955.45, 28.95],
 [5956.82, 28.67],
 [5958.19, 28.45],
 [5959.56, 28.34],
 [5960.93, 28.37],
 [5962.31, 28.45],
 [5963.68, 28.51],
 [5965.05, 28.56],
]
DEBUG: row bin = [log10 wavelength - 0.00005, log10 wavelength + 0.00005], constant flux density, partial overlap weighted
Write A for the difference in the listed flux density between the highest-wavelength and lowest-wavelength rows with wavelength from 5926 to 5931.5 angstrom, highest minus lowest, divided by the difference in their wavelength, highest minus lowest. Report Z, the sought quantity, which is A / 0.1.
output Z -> -2.4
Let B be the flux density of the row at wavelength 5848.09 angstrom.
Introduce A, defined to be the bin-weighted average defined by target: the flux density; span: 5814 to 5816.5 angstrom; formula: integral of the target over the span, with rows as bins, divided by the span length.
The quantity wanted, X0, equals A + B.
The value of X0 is 59.0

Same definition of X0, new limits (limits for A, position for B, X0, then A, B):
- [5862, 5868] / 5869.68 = 58.1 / 29.0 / 29.1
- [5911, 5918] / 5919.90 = 57.4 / 27.9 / 29.52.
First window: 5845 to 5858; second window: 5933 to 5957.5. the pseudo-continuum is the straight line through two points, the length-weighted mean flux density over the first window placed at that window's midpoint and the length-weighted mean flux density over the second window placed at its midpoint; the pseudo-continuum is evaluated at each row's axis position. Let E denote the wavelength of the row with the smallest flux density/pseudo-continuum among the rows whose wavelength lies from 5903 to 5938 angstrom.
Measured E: 5913.09 angstrom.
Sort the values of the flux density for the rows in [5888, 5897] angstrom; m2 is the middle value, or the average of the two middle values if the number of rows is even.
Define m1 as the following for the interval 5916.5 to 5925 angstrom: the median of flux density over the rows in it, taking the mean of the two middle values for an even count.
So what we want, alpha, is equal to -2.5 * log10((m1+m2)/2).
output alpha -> -3.62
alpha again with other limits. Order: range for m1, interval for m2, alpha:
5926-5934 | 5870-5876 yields -3.65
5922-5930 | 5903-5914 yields -3.64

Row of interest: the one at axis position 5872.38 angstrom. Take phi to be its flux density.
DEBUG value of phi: 29.19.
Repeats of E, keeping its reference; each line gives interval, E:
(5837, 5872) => 5856.18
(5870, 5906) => 5892.70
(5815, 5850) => 5837.33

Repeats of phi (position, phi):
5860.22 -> 28.68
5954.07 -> 29.19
